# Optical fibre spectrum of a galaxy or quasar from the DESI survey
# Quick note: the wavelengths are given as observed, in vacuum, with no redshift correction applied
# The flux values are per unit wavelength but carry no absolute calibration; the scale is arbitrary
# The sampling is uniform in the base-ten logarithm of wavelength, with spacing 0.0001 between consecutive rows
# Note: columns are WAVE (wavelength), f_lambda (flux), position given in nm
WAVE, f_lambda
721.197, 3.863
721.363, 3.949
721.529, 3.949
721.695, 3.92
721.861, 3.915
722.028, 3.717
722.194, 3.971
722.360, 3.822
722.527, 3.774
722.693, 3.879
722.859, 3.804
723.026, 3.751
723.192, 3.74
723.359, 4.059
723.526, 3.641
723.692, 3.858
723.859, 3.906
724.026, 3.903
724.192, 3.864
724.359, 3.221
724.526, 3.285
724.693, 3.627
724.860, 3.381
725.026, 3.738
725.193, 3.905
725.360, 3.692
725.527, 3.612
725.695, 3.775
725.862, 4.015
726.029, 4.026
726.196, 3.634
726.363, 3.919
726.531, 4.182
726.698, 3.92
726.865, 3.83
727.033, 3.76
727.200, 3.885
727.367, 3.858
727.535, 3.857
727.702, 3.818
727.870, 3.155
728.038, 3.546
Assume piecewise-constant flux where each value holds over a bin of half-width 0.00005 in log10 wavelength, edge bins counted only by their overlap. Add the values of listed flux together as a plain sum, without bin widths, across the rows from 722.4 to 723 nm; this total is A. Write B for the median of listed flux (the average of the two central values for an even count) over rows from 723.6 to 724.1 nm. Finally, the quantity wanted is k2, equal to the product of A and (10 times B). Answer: 447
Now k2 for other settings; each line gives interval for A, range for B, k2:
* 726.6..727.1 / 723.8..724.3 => 449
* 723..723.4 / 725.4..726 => 436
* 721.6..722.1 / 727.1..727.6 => 446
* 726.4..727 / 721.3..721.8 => 471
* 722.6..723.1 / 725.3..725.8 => 422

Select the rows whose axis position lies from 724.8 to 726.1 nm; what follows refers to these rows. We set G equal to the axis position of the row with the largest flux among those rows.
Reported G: 726.029 nm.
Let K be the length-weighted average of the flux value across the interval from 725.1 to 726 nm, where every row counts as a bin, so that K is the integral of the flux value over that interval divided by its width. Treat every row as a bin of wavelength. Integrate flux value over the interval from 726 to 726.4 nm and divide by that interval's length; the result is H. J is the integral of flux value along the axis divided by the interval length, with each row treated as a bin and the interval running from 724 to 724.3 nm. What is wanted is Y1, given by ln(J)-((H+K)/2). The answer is -2.479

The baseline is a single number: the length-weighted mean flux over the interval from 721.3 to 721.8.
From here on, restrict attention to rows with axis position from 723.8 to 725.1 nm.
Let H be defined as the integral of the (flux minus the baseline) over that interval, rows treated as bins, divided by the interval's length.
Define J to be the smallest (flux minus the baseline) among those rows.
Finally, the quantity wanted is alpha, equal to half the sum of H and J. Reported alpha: -0.53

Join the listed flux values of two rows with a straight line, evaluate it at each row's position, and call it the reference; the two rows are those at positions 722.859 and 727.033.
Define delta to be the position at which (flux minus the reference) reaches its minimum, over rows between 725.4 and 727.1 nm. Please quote 725.527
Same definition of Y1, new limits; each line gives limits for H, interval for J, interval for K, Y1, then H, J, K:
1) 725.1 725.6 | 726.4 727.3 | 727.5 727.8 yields -2.407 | 3.74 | 3.92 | 3.80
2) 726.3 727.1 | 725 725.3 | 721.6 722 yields -2.562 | 3.92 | 3.83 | 3.89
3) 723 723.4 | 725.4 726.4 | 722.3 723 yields -2.487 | 3.84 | 3.82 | 3.81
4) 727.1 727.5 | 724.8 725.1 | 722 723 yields -2.575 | 3.87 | 3.58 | 3.83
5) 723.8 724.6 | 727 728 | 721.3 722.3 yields -2.455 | 3.63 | 3.71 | 3.90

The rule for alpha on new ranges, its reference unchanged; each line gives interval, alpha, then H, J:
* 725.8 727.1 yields -0.17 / -0.03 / -0.31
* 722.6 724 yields -0.20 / -0.11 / -0.30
